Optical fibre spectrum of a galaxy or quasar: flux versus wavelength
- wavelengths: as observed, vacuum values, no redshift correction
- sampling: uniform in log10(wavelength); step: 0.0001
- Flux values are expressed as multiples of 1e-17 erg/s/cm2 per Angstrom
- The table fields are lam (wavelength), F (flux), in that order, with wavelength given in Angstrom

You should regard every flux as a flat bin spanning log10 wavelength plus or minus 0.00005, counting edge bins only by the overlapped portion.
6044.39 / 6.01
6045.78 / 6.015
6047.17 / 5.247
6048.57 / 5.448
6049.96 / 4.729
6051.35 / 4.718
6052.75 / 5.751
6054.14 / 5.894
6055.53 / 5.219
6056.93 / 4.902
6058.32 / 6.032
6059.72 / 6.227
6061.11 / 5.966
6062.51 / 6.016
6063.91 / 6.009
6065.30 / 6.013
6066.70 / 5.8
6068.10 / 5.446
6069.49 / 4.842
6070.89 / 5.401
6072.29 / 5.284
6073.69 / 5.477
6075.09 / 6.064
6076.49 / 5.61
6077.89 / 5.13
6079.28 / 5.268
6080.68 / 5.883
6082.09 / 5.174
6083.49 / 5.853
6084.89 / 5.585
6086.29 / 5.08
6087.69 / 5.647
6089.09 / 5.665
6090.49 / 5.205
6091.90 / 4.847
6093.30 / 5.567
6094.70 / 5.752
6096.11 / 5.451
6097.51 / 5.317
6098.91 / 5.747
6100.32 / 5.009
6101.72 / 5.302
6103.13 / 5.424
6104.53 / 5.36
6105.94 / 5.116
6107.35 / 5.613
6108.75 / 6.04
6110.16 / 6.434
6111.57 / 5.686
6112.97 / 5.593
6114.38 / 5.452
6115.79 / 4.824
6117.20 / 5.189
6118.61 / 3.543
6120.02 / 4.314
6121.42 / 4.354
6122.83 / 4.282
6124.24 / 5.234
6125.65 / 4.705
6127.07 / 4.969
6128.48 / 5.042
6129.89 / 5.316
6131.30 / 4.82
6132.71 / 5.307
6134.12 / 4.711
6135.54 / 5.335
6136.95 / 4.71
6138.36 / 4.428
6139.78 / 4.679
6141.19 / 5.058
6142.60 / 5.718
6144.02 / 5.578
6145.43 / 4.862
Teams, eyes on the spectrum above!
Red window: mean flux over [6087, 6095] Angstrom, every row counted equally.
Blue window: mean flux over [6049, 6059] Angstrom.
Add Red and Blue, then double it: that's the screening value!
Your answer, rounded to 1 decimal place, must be 21.5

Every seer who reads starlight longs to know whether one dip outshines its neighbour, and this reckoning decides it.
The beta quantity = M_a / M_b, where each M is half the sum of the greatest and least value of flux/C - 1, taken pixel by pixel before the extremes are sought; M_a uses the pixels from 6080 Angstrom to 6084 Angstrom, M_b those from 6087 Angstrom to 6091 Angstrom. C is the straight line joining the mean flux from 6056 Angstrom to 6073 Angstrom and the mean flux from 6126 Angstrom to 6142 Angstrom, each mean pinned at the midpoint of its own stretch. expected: 1.2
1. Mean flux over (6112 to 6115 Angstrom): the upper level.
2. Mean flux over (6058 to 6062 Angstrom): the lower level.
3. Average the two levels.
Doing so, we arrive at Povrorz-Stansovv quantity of 5.8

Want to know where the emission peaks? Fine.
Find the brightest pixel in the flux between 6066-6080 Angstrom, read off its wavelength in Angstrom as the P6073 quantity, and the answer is 6075.09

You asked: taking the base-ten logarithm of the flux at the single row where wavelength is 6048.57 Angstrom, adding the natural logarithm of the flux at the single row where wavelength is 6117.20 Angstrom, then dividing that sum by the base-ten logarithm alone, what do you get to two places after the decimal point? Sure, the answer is 3.24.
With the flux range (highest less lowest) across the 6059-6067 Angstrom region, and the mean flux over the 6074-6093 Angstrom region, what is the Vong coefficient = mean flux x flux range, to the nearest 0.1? 2.3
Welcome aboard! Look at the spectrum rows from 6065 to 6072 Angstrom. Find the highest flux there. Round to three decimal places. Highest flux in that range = 6.013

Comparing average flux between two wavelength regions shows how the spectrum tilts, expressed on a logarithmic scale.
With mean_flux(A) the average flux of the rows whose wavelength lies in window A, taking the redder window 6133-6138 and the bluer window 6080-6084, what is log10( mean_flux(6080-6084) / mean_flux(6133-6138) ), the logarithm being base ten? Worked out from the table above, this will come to 0.06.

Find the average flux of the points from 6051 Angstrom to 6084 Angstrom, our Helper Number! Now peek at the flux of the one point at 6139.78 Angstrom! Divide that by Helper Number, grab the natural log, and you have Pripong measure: -0.18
